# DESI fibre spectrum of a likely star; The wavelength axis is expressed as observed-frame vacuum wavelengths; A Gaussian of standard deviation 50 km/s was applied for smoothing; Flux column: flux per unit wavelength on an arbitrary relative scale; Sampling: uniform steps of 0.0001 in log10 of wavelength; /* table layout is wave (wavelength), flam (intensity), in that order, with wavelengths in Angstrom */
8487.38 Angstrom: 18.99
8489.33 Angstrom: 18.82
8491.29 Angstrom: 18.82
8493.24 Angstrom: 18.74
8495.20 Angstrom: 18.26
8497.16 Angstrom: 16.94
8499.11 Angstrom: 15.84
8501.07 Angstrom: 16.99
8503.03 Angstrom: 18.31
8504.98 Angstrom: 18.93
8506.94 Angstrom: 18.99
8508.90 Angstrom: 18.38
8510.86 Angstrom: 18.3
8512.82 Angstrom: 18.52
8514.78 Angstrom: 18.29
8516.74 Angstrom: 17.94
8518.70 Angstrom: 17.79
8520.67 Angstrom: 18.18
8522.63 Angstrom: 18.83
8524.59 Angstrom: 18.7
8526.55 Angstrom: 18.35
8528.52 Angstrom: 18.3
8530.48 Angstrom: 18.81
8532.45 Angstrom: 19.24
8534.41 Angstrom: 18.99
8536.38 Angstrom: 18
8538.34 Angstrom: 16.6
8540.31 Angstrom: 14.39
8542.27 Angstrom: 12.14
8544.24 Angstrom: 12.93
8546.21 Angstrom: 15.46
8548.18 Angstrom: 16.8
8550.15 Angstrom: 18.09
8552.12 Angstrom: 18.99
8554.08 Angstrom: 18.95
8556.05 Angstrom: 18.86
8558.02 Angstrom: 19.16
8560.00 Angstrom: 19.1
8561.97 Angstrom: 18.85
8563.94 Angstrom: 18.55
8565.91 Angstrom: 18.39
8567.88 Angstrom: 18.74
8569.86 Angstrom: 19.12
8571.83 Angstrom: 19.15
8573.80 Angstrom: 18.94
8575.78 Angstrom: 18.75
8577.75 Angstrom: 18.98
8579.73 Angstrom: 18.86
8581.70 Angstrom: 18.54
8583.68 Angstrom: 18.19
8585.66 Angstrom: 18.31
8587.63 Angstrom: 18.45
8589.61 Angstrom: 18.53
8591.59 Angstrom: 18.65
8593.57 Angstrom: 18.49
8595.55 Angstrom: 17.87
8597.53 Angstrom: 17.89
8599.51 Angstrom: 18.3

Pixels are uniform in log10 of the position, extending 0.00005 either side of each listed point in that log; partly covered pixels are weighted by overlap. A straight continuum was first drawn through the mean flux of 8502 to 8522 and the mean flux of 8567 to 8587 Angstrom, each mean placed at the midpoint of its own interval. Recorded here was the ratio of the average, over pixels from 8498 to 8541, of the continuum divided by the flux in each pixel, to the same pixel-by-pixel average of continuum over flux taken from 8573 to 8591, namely 1.02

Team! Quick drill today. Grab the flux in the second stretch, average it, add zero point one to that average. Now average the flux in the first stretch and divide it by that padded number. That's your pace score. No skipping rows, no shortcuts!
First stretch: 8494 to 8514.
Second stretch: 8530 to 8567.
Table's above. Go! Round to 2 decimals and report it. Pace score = 1.02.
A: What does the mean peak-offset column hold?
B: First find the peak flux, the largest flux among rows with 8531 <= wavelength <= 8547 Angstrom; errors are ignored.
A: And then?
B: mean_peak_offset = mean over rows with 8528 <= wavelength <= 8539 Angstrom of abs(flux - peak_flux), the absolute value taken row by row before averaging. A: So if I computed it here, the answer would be 0.9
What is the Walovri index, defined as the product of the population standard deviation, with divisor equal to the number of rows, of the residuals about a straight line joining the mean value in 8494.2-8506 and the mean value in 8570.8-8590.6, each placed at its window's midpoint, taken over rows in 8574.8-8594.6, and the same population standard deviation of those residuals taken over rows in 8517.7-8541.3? 0.37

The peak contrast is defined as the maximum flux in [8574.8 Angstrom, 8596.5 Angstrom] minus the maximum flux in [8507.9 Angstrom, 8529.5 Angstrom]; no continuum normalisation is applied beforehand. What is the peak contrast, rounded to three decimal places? 0.150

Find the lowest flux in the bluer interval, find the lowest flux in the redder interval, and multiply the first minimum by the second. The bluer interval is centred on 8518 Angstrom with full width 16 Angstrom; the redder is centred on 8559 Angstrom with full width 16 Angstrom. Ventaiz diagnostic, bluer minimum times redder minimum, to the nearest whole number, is 327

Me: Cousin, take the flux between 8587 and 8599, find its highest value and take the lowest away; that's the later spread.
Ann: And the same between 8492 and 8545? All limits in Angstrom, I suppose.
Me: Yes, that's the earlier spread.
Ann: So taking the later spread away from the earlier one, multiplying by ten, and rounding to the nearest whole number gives 63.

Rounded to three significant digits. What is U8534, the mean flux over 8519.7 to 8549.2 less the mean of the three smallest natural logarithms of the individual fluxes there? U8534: 14.5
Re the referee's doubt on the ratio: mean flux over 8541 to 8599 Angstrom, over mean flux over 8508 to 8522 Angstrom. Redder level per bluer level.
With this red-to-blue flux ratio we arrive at 0.99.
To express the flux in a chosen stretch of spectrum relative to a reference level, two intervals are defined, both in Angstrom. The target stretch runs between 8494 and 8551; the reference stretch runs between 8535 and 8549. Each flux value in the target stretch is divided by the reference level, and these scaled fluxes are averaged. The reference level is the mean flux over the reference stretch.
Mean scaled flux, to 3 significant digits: 1.15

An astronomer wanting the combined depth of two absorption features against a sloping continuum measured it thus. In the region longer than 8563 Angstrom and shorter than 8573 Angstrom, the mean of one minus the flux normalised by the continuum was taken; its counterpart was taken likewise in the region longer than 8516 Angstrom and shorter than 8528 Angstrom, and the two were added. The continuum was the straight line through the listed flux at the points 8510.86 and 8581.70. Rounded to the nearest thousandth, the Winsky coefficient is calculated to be -0.014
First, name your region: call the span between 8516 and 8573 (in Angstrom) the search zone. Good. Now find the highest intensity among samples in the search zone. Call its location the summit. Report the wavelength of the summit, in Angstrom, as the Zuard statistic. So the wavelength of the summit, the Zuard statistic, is 8532.45 Angstrom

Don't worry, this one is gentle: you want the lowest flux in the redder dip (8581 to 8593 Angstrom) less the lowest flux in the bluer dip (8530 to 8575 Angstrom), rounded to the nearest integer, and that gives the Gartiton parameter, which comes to 6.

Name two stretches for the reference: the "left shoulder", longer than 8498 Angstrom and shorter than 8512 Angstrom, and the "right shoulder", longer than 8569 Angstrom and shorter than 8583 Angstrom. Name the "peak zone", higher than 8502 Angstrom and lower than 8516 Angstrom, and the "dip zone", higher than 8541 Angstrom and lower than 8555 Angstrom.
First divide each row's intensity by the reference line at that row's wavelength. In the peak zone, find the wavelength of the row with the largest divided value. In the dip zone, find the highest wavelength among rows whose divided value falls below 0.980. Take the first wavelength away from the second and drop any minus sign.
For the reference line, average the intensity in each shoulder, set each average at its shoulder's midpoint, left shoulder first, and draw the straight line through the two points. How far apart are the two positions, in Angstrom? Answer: 43.2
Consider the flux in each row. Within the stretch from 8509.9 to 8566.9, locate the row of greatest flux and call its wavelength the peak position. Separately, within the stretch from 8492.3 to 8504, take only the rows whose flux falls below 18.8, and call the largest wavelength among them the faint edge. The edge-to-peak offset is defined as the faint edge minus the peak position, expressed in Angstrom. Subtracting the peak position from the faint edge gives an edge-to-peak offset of -29.4 Angstrom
